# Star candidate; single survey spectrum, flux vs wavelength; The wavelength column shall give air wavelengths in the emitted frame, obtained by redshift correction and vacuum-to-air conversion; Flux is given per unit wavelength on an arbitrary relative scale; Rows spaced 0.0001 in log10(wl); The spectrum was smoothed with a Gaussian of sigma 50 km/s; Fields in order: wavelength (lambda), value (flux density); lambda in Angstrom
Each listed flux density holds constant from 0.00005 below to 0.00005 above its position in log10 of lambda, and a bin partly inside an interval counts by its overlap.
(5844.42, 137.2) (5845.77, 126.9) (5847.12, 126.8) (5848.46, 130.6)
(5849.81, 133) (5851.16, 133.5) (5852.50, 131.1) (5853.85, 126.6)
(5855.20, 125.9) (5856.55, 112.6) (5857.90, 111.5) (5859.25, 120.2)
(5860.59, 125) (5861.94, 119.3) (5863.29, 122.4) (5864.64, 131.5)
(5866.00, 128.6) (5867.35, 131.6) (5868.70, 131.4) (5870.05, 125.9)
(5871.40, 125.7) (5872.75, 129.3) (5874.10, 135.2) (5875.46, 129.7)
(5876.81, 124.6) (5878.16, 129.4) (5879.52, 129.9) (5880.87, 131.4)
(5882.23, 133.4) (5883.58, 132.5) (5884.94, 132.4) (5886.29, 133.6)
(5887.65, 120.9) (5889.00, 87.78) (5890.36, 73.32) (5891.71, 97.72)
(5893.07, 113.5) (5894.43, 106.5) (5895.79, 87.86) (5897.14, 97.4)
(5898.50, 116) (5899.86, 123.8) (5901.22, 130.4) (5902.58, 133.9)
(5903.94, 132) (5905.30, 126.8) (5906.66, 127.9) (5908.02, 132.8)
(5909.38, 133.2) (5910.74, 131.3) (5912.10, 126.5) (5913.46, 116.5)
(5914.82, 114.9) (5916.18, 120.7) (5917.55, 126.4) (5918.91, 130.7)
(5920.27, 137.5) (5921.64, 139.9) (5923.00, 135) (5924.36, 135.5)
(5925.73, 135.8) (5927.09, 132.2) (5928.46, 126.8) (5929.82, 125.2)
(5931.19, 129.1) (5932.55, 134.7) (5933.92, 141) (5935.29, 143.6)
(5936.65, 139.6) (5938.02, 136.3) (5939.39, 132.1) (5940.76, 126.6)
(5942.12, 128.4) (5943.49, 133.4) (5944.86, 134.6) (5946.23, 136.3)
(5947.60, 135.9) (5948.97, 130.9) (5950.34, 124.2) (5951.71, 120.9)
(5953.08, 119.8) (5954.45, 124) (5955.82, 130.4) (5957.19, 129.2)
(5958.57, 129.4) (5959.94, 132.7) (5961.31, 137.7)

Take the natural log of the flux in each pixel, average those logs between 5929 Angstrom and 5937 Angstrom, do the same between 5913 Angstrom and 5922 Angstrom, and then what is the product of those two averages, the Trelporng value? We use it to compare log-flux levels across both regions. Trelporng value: 23.7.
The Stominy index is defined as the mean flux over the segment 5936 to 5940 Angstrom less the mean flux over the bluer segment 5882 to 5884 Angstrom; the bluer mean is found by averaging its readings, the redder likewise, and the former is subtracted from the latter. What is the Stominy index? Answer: 3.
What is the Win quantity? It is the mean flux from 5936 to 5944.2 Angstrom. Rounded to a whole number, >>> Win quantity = 133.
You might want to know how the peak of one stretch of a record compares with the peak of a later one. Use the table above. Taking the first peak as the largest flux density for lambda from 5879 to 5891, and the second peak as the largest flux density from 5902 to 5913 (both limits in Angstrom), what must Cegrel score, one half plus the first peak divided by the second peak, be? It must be 1.50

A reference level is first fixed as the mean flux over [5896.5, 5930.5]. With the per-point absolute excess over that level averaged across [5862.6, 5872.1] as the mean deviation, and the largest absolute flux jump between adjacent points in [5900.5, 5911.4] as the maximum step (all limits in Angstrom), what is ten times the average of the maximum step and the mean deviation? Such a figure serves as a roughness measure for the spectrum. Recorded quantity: 41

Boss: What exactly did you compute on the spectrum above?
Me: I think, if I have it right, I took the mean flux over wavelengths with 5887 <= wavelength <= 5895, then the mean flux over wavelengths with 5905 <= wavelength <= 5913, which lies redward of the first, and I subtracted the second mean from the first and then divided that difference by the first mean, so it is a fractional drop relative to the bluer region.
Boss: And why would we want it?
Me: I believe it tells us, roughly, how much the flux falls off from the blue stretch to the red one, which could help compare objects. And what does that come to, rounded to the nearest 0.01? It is -0.30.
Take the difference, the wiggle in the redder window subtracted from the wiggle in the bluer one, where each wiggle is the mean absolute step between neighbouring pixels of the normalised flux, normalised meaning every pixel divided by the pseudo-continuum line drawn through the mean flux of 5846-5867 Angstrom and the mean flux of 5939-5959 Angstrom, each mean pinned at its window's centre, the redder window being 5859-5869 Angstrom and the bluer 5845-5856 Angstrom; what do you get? -0.016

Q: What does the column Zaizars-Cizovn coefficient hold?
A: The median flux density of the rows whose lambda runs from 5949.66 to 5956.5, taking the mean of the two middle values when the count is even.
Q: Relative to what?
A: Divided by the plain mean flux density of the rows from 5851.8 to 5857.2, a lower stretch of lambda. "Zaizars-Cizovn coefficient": 1.00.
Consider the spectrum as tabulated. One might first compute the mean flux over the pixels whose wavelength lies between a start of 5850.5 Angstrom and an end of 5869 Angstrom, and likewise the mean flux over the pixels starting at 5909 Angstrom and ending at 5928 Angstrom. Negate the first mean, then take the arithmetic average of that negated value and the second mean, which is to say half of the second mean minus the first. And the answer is 2.3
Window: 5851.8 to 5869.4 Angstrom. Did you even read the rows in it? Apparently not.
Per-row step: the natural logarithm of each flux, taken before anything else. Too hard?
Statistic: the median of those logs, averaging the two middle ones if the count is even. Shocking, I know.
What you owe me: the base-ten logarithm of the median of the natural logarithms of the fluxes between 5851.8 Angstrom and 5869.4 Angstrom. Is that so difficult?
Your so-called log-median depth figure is 0.684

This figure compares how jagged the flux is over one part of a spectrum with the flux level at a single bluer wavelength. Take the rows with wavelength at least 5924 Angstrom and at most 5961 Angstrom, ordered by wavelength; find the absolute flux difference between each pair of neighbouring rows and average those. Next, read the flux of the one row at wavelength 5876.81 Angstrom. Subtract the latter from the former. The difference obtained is -121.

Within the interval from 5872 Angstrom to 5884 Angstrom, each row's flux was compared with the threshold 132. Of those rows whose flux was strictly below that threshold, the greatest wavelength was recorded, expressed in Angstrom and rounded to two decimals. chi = 5880.87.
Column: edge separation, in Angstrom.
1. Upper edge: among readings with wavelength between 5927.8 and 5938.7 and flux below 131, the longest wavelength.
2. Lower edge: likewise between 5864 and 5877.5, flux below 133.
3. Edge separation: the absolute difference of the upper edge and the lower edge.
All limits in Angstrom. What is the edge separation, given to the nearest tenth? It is 54.4 Angstrom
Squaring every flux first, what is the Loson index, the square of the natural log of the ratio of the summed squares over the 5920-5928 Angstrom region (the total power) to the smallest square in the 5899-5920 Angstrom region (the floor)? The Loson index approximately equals 5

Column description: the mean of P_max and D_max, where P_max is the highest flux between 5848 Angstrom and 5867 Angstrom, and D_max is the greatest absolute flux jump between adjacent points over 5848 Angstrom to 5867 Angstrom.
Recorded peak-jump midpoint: 73.4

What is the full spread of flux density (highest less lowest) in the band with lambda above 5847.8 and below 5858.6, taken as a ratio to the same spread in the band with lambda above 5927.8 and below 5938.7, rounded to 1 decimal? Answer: 1.2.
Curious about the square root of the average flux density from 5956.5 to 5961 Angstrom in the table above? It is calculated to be 11.4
